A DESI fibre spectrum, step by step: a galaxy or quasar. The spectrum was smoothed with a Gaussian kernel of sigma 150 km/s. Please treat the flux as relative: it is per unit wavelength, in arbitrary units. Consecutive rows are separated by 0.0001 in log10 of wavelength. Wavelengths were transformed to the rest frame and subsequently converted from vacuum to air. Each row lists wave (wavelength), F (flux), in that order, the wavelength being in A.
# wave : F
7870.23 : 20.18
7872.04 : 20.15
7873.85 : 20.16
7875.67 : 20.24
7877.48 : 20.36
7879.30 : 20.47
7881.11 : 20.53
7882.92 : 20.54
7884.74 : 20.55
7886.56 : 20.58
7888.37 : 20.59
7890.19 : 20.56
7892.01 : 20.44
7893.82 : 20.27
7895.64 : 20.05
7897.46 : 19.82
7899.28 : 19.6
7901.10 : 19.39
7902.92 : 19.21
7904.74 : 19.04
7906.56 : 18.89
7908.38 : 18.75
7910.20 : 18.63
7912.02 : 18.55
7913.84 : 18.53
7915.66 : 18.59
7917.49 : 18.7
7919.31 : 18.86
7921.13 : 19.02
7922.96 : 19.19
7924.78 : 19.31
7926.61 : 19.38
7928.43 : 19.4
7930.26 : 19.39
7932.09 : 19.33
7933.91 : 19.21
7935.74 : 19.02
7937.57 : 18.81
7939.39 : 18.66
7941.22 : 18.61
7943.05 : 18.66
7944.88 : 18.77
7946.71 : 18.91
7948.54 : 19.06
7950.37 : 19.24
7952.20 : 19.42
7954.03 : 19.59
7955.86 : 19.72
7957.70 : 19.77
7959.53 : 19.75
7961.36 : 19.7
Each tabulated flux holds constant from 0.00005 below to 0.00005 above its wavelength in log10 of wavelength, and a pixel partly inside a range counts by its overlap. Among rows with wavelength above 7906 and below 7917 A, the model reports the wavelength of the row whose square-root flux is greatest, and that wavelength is 7906.56 A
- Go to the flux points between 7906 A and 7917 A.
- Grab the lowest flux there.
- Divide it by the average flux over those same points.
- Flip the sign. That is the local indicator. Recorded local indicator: -0.993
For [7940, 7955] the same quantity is -0.978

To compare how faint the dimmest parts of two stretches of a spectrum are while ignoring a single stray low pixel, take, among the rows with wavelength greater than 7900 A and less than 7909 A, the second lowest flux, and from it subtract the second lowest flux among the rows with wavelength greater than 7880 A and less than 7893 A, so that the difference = -1.6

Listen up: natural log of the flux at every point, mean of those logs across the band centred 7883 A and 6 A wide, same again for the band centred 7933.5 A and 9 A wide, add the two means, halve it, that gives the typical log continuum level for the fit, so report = 2.99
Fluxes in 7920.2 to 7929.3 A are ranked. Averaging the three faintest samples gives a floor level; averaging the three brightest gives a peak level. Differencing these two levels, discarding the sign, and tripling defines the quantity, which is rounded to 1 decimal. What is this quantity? 0.6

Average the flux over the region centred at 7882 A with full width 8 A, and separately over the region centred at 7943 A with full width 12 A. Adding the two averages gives 39.3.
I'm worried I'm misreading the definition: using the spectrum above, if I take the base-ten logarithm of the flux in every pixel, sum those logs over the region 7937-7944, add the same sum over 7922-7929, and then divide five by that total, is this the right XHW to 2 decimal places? 0.49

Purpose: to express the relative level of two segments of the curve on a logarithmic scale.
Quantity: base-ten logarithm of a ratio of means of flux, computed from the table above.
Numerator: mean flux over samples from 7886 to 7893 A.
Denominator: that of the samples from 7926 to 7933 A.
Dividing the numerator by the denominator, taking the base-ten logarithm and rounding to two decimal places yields 0.03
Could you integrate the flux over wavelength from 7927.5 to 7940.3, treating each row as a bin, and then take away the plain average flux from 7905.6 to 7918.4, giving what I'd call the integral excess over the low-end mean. 226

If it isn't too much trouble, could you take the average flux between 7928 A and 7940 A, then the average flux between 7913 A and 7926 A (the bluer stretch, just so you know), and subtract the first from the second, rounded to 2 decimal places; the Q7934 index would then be -0.23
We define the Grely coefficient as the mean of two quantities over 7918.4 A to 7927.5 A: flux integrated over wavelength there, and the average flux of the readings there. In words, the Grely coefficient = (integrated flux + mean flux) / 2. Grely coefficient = 97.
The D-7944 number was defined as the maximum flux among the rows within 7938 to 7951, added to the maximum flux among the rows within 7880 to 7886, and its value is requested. 39.8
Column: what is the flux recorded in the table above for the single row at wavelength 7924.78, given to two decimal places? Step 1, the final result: 19.31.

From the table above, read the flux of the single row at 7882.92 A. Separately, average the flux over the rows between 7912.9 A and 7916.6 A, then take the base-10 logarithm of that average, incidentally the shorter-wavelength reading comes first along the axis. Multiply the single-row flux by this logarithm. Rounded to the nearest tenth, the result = 26.1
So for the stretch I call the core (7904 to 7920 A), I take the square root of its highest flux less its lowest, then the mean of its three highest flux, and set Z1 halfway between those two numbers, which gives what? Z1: 9.8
